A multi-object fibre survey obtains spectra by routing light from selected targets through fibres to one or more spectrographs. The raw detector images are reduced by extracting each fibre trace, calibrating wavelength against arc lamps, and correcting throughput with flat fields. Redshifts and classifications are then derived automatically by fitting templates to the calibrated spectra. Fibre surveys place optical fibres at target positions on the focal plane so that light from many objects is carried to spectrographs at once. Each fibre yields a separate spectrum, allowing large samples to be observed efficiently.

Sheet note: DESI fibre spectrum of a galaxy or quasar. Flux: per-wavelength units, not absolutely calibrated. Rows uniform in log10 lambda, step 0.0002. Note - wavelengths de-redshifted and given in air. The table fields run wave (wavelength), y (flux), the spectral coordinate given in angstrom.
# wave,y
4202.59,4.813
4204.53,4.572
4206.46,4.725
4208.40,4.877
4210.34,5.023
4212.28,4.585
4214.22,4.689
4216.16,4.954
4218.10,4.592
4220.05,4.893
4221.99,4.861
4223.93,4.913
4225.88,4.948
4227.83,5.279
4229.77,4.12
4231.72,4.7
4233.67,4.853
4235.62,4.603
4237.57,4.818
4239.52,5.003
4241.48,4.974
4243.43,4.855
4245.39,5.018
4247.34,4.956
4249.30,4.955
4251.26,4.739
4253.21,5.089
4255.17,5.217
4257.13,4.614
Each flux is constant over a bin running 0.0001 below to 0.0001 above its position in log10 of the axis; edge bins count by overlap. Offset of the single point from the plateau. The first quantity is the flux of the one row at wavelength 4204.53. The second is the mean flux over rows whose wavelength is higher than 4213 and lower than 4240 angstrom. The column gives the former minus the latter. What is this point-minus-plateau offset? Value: -0.23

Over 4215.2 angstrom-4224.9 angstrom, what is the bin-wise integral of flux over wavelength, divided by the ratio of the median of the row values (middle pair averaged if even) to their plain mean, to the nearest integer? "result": 47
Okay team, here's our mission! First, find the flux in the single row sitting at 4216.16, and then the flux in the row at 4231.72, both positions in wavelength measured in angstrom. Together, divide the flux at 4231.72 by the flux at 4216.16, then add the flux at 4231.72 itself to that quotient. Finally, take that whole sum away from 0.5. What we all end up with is -5.1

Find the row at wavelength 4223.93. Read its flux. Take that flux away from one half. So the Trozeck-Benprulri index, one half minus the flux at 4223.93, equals -4.41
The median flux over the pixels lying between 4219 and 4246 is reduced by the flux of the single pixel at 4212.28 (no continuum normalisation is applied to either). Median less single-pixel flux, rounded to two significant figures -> 0.29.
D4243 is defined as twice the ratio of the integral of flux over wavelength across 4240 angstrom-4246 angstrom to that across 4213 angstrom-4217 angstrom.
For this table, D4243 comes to 3.1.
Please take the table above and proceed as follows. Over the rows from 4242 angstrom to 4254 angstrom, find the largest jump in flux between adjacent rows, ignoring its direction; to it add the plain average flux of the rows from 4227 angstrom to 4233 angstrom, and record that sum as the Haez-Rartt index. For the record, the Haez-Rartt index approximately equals 5.05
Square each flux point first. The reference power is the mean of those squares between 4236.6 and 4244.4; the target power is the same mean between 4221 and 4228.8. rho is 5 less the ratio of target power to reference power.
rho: 3.96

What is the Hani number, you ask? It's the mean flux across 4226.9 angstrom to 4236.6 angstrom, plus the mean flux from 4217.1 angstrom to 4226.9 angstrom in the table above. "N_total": 9.55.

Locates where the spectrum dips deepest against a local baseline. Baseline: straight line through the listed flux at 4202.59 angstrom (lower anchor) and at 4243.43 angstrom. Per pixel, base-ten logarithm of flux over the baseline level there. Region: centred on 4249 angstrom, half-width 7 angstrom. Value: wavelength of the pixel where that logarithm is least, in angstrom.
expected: 4251.26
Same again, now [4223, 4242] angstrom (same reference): 4229.77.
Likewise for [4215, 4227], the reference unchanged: 4218.10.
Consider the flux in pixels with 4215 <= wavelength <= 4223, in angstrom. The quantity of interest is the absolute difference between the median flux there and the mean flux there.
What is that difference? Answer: 0.05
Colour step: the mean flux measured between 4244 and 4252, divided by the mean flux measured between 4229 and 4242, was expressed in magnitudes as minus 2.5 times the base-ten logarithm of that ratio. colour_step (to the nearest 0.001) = -0.043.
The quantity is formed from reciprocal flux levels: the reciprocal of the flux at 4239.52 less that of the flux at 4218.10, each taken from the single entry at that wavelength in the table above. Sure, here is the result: -0.018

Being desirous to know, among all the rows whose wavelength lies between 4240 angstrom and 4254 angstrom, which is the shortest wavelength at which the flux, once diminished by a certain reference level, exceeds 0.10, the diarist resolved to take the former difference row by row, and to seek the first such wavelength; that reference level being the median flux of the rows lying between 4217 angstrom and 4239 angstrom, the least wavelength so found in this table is 4241.48 angstrom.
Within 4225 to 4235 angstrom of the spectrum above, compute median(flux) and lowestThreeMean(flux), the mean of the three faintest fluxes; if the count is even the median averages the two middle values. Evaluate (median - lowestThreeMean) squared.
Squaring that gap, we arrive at 0.09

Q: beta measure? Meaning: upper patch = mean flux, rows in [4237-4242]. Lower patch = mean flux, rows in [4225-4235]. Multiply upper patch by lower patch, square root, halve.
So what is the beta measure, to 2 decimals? 2.43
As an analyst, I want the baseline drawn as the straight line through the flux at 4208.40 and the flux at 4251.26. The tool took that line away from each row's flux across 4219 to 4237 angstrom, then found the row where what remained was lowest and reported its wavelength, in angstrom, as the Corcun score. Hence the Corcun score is 4229.77 angstrom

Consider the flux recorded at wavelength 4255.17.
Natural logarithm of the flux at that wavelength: 1.65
